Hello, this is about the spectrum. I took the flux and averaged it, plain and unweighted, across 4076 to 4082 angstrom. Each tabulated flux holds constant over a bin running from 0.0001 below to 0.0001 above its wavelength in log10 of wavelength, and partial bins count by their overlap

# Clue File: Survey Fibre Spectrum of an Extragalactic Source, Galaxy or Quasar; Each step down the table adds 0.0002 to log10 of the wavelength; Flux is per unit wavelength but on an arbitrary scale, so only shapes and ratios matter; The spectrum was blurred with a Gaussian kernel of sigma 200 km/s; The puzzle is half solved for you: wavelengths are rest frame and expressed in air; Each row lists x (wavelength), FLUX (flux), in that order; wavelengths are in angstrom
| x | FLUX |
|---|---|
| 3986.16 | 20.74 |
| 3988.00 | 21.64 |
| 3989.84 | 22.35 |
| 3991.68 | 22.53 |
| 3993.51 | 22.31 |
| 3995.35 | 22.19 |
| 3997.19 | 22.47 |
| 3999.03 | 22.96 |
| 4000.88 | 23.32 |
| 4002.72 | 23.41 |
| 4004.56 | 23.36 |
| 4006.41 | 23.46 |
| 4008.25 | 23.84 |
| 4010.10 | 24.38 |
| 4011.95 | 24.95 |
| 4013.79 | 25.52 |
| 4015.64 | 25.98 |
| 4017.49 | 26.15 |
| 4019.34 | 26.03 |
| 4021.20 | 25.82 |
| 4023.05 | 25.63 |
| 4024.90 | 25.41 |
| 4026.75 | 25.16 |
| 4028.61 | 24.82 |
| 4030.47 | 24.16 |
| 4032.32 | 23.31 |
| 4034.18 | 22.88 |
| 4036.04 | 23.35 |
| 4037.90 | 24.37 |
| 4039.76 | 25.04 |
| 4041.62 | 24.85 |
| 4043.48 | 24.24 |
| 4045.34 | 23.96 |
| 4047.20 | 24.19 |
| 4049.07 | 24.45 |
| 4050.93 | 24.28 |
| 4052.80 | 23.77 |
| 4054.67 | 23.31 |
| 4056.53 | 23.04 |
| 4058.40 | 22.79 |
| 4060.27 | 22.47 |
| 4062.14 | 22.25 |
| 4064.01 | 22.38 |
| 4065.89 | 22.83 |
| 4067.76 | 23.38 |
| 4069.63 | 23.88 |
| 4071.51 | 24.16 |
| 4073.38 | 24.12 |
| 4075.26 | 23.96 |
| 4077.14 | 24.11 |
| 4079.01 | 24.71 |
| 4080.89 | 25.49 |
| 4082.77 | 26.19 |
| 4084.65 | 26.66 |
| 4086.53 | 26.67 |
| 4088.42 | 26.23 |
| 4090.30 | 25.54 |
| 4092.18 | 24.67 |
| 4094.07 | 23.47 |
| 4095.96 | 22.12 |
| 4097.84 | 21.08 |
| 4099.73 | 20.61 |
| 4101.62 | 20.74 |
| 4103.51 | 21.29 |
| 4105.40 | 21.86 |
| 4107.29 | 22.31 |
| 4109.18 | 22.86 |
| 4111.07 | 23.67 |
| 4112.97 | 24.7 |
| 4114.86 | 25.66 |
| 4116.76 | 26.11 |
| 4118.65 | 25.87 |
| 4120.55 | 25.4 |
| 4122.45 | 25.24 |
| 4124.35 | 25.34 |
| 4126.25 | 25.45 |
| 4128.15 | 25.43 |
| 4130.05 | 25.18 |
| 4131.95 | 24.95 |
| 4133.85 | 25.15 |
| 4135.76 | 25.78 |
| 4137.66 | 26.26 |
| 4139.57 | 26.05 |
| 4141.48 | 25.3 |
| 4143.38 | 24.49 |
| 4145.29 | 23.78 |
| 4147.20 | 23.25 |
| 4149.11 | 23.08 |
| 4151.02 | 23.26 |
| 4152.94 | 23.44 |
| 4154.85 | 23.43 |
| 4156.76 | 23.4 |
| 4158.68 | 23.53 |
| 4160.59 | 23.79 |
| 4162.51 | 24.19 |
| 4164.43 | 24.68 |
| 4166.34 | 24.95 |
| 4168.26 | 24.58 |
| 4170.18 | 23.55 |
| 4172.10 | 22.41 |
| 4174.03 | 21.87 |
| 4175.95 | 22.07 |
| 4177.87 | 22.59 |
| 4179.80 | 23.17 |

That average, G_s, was 24.8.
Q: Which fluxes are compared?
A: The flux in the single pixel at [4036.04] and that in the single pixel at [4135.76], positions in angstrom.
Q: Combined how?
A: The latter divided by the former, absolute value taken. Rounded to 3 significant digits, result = 1.10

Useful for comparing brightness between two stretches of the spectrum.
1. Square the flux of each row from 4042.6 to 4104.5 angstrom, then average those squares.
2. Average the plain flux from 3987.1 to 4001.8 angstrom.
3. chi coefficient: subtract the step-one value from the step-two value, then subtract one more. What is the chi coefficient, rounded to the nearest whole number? -544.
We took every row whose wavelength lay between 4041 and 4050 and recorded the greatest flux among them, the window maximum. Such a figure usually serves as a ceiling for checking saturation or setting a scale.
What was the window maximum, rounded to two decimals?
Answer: 24.85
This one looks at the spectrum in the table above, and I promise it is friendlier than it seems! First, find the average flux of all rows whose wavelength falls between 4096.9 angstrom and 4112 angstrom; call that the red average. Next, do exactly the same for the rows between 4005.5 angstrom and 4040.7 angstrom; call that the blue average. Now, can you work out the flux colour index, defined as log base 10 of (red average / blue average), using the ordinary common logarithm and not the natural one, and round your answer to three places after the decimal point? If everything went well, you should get -0.055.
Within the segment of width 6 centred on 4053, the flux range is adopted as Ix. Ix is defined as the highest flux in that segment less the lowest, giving 1.0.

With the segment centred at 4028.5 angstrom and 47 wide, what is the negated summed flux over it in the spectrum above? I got -616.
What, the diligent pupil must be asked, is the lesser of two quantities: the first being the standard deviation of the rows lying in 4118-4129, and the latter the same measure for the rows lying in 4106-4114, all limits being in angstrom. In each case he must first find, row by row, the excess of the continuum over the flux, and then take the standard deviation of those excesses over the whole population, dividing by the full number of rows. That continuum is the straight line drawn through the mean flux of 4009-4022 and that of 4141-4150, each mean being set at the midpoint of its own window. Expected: 0.18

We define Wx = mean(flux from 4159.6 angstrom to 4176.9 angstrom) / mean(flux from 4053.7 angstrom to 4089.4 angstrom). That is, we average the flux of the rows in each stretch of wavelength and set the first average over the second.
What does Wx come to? 0.98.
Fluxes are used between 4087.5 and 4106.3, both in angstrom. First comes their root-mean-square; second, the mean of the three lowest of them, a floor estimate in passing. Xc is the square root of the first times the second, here 21.8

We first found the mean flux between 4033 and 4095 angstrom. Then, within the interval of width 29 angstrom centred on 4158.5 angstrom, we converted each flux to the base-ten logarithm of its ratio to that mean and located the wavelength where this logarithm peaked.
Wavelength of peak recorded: 4166.34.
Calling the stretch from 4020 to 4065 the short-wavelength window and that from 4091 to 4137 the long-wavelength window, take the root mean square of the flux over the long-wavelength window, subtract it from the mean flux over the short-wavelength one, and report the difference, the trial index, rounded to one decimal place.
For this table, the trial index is 0.0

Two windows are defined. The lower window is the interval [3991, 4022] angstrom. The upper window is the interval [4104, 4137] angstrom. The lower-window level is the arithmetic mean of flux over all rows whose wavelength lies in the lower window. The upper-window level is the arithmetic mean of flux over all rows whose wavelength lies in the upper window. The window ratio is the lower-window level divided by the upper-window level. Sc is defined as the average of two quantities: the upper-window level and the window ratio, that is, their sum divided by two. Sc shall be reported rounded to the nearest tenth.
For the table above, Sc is 12.9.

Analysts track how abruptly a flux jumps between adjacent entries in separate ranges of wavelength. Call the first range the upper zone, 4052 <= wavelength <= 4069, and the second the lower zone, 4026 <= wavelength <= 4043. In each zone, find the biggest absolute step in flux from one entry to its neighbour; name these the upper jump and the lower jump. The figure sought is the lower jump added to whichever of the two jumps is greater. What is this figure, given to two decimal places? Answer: 2.04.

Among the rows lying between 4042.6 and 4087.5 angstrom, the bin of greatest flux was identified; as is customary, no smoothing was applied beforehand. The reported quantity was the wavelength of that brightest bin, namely 4086.53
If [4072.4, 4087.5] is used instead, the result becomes 4086.53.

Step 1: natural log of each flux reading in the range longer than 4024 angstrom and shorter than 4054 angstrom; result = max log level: 3.24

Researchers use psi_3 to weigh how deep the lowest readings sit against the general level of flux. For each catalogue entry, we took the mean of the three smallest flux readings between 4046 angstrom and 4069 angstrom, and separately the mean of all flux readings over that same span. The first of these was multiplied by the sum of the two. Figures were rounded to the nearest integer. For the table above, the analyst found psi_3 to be 1021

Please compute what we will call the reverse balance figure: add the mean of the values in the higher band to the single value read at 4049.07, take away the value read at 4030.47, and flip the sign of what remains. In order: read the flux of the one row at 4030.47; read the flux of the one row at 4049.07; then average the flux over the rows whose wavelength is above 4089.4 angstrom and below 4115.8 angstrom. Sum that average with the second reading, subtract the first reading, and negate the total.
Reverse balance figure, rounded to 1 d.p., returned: -23.2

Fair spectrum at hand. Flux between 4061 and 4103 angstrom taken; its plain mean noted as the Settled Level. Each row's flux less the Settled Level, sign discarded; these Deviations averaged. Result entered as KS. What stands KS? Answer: 1.5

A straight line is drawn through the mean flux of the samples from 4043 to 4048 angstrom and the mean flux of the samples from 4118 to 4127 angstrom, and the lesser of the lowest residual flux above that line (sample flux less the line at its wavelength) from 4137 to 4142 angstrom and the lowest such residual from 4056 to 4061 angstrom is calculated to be -1.9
